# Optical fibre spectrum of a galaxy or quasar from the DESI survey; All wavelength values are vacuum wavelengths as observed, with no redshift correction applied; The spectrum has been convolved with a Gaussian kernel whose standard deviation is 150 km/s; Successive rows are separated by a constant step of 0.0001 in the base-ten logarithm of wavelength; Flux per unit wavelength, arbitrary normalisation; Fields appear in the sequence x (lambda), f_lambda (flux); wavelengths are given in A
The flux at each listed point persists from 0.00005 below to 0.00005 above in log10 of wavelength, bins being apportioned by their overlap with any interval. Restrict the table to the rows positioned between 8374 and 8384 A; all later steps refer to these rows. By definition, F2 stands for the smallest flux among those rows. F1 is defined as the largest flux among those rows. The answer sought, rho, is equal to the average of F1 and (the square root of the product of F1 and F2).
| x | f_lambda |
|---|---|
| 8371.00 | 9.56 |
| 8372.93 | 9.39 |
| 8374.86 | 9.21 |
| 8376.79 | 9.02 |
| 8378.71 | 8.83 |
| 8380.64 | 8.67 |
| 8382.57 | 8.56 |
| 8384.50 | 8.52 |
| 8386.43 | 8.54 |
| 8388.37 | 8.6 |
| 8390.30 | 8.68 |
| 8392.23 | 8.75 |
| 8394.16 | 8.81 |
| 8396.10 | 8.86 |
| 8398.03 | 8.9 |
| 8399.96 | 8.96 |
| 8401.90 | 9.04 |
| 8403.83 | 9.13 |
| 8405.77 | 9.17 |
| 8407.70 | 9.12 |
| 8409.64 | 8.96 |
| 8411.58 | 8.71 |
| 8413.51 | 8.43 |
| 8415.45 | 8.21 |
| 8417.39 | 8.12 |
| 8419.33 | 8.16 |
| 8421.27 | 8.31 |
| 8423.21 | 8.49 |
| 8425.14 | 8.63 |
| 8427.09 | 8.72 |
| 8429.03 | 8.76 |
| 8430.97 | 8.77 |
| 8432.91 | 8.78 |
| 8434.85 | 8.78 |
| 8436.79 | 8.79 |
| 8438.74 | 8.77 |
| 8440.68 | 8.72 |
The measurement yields 9.04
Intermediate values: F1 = 9.21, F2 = 8.56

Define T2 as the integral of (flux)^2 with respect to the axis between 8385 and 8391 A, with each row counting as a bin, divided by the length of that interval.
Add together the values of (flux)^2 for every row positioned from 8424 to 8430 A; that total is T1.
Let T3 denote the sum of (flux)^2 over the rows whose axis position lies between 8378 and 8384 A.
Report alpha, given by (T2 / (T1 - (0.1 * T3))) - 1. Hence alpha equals -0.639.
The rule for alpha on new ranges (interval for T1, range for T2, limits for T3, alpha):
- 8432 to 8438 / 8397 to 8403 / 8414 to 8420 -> -0.619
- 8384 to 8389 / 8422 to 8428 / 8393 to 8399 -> -0.623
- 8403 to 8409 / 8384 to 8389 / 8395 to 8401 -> -0.678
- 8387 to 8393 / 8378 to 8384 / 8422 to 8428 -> -0.631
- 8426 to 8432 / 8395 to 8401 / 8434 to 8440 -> -0.616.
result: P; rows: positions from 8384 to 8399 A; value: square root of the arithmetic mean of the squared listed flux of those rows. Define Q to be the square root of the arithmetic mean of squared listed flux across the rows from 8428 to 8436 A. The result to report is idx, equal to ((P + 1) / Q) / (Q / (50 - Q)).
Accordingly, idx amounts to 5.20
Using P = 8.71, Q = 8.8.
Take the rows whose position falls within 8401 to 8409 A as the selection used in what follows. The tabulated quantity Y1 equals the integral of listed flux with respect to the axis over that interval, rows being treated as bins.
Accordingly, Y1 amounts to 73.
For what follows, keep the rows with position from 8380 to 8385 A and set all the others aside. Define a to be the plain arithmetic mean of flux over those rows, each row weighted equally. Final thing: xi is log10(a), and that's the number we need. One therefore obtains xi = 0.93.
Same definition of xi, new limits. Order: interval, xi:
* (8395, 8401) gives 0.95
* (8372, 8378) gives 0.96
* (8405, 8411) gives 0.96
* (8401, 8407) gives 0.96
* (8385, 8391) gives 0.93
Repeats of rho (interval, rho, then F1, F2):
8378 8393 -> 8.75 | 8.83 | 8.52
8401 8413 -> 9.05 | 9.17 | 8.71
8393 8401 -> 8.92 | 8.96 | 8.81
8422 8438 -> 8.71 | 8.79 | 8.49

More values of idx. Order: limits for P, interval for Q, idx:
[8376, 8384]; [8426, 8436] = 5.25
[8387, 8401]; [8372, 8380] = 4.82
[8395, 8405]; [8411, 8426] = 5.91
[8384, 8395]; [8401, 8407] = 4.75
